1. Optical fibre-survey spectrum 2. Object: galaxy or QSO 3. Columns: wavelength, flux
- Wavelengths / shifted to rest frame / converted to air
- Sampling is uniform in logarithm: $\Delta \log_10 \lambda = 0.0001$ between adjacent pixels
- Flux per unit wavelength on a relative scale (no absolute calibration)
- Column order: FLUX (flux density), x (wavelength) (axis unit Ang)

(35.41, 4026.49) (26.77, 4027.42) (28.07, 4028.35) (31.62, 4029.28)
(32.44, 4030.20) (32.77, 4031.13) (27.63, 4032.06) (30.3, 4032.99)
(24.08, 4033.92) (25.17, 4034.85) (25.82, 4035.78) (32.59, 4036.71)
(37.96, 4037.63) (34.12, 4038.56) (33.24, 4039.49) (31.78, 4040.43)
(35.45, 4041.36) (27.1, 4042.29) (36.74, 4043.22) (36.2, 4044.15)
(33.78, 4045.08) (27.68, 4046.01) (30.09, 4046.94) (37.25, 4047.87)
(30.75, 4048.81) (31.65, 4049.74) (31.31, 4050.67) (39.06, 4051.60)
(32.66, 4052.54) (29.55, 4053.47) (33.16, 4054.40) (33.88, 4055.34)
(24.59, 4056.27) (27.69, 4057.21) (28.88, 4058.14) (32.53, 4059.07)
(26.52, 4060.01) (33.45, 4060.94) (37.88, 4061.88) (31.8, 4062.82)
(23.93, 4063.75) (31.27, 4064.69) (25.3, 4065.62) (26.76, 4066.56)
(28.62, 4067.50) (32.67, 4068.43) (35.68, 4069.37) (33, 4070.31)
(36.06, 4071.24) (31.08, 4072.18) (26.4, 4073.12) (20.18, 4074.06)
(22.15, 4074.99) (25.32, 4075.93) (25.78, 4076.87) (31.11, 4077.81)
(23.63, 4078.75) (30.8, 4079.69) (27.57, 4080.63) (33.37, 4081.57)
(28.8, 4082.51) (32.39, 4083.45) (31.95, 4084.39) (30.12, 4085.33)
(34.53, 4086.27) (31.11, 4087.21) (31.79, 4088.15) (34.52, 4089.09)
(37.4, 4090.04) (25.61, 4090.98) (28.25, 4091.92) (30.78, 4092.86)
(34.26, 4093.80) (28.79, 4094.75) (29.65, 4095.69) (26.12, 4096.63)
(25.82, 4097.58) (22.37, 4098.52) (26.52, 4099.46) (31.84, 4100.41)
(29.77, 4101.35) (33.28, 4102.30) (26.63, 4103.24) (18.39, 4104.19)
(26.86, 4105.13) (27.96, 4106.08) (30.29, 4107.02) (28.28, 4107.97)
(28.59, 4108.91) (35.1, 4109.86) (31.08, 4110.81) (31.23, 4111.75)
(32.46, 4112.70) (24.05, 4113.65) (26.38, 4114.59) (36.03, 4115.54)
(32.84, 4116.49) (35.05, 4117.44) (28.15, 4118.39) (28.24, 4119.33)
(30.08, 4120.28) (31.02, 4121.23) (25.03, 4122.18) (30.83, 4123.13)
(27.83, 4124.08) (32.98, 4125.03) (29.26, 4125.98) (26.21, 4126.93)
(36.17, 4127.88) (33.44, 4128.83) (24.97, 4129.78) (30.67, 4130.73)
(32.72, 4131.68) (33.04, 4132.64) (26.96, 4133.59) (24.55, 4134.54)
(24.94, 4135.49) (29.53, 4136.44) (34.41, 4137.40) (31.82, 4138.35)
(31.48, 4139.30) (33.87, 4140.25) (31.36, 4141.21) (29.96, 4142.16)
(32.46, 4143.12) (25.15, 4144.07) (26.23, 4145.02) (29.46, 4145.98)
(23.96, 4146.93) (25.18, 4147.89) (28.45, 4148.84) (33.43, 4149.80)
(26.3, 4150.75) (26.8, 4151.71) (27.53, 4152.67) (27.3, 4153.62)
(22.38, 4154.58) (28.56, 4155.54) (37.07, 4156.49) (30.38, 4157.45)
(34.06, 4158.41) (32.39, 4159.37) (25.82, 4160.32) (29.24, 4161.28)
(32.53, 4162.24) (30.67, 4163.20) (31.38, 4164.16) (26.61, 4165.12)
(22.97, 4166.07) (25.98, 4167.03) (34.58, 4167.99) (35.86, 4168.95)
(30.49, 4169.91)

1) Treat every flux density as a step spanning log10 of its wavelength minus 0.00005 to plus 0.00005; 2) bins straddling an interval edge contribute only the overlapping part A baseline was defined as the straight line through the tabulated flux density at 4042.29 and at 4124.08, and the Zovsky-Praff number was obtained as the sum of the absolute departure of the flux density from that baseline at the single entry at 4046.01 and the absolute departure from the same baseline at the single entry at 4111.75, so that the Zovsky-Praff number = 4.1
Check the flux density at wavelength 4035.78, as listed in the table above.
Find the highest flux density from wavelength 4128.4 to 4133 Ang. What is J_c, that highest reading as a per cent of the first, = 130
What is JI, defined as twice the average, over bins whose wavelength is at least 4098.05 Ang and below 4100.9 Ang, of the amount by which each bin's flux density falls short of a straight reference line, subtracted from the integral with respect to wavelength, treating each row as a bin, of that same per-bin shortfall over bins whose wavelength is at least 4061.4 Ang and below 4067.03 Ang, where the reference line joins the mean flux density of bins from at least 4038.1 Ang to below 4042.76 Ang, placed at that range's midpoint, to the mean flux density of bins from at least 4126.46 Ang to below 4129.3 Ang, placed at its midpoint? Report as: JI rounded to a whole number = 5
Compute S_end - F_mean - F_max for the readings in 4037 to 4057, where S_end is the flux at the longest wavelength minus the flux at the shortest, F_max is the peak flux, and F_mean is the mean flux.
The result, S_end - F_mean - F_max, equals -85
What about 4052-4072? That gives -65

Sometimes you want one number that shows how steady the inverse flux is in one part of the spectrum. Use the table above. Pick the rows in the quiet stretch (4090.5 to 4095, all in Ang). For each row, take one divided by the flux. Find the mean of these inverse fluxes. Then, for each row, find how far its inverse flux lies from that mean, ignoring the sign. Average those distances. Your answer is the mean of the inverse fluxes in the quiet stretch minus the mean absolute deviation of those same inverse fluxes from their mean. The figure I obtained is 0.0315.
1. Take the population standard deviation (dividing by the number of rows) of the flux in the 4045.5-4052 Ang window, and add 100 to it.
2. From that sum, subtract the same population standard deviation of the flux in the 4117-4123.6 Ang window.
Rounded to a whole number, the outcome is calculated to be 101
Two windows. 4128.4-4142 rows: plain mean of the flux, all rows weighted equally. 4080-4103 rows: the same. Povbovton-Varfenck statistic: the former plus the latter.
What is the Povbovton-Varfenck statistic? 60.5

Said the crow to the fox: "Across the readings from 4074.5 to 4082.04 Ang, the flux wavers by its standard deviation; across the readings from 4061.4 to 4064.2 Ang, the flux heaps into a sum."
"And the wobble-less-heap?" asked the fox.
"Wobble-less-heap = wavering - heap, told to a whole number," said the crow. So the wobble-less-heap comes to -90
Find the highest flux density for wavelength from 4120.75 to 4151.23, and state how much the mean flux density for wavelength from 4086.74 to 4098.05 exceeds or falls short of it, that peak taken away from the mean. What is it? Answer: -5.8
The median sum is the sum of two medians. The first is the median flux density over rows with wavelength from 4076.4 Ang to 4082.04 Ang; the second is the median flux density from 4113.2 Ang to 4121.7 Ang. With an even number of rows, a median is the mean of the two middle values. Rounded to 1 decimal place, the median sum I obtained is 59.3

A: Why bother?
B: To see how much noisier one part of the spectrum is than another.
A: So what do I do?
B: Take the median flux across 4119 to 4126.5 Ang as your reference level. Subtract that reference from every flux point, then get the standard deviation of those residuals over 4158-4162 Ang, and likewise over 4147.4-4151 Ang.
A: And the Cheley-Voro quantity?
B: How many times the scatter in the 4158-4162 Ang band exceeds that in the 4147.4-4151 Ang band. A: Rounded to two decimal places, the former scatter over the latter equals 1.00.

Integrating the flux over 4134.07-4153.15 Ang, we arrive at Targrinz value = 550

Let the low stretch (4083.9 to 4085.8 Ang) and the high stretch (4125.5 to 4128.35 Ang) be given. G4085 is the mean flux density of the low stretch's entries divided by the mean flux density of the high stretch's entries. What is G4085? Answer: 1.02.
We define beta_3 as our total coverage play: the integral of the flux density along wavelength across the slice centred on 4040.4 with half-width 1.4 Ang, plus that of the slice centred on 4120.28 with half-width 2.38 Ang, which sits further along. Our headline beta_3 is 229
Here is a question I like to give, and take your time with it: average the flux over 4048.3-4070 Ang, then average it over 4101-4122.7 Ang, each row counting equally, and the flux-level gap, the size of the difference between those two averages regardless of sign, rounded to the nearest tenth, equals 1.4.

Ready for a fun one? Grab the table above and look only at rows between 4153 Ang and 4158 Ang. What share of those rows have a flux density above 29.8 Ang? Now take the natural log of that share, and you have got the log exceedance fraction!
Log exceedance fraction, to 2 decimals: -0.92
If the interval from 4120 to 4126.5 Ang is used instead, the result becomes -0.56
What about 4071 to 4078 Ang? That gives -0.98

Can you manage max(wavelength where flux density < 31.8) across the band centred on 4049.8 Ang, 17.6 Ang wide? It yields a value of 4058.14 Ang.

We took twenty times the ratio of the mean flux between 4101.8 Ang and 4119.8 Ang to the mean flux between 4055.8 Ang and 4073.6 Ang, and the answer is 19.5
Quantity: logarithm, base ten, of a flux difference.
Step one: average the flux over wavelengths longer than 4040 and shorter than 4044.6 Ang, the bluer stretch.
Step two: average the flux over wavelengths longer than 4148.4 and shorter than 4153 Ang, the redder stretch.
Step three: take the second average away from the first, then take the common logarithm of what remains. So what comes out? 0.7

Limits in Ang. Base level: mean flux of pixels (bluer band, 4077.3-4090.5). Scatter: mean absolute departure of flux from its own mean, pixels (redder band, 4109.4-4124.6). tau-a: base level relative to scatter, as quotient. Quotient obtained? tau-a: 11.1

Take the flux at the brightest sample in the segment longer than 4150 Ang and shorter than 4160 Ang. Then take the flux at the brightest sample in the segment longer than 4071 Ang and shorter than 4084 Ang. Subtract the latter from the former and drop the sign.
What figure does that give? 1.0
